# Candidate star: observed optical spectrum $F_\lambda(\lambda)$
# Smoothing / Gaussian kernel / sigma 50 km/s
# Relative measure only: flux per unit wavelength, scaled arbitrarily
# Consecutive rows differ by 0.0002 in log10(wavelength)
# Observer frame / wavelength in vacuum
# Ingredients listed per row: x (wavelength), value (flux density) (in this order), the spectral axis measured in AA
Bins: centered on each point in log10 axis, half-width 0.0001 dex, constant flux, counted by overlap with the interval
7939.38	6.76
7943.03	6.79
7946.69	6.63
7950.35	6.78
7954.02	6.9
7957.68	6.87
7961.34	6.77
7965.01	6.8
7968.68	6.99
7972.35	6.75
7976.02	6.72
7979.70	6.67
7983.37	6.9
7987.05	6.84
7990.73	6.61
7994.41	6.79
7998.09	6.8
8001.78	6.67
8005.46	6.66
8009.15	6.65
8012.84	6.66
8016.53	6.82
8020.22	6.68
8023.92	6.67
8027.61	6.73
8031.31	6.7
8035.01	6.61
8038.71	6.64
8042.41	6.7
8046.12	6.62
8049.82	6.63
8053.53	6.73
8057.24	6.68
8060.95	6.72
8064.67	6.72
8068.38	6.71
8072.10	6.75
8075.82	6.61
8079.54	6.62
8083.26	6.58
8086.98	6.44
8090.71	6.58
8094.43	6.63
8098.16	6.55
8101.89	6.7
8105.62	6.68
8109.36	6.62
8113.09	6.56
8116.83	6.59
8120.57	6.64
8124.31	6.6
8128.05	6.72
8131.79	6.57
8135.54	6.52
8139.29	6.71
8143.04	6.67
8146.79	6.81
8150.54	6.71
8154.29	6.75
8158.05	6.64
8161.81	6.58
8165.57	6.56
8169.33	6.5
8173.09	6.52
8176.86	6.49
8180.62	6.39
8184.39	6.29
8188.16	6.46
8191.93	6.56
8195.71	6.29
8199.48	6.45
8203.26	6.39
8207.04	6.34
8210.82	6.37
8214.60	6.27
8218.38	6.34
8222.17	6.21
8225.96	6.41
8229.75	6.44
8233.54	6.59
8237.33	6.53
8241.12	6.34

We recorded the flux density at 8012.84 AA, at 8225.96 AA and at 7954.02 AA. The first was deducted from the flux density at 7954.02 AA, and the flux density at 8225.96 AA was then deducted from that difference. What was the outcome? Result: -6.17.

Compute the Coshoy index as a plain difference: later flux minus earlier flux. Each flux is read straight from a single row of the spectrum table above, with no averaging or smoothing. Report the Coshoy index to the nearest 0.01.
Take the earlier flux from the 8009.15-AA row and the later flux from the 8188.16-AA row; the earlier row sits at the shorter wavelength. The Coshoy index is -0.19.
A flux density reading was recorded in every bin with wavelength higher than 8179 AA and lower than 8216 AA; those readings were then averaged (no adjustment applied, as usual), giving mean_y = 6.38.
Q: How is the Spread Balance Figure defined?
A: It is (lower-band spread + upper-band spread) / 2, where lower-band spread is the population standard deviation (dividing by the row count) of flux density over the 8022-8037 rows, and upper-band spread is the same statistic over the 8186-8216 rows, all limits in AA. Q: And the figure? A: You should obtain 0.067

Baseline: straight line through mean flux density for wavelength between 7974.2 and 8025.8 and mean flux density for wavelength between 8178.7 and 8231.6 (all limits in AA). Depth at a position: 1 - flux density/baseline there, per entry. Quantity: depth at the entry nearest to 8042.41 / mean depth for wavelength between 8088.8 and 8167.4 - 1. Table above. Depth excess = -0.6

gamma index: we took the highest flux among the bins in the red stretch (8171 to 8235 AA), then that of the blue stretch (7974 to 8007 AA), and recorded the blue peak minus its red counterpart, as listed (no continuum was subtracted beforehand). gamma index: 0.31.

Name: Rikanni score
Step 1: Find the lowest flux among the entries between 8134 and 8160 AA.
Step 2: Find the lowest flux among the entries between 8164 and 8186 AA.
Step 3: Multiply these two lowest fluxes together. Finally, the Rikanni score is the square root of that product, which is 6.40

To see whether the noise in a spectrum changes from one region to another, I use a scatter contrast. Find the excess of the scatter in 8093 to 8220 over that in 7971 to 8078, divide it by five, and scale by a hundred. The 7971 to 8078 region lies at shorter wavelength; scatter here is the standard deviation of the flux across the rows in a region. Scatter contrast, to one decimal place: 1.4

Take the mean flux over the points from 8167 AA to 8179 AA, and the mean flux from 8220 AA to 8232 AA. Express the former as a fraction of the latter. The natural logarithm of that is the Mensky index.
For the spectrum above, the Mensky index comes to 0.023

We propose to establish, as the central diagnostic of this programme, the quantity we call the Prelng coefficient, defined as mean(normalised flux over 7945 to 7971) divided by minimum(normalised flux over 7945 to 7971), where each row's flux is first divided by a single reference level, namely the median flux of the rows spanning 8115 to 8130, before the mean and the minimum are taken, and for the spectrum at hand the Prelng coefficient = 1.03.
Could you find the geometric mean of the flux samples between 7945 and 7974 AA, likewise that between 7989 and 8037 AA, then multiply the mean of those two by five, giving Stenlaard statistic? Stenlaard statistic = 33.8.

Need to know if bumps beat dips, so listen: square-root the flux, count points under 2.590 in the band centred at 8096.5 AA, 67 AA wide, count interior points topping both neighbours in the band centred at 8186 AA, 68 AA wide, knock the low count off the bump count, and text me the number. -10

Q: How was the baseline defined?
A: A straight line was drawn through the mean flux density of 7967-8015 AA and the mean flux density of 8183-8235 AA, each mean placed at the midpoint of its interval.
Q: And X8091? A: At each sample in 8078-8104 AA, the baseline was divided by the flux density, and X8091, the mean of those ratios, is 1.000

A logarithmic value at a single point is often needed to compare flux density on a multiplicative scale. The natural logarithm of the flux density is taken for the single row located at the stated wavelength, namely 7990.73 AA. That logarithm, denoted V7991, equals 1.89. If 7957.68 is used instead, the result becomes 1.93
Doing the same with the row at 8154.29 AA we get 1.91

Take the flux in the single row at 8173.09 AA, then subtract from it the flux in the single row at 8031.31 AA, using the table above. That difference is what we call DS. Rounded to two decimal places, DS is -0.18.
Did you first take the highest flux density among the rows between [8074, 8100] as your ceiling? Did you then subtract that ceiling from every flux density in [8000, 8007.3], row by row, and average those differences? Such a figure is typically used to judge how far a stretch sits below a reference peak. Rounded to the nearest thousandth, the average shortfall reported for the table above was 0.035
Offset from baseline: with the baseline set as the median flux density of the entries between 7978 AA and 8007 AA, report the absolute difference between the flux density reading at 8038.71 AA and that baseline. 0.09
